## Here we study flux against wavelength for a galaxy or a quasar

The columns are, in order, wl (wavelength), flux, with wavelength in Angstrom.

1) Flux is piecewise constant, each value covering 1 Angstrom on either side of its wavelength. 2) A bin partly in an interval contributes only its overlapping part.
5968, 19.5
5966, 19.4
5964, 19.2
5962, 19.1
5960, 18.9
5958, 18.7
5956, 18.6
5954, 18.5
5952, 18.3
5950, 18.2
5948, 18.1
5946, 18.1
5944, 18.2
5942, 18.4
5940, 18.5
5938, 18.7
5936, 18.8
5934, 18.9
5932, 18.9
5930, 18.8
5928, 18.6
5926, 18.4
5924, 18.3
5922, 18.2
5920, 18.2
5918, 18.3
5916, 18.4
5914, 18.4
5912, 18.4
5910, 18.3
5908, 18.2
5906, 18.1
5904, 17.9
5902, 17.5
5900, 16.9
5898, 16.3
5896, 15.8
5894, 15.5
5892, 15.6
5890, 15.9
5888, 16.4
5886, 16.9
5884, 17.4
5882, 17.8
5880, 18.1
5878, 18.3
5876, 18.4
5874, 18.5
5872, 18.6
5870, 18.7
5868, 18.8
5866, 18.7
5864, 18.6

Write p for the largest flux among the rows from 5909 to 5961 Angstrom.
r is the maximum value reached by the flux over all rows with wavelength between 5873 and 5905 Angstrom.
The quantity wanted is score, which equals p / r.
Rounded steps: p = 18.9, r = 18.5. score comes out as 1.02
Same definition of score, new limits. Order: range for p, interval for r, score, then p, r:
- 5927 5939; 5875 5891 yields 1.03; 18.9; 18.4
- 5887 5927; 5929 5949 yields 0.97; 18.4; 18.9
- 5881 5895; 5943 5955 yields 0.96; 17.8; 18.5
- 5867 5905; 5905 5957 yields 0.99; 18.8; 18.9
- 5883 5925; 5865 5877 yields 0.98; 18.4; 18.8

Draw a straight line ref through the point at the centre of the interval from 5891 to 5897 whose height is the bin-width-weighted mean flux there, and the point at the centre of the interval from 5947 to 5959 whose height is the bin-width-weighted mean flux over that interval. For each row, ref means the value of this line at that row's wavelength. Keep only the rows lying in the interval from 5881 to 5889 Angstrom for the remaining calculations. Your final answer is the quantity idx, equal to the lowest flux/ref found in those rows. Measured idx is 1.07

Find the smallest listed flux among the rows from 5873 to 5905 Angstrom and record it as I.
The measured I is 15.5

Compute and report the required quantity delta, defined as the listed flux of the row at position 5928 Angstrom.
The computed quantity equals 18.6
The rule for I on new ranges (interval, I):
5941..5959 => 18.1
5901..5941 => 17.5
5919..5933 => 18.2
